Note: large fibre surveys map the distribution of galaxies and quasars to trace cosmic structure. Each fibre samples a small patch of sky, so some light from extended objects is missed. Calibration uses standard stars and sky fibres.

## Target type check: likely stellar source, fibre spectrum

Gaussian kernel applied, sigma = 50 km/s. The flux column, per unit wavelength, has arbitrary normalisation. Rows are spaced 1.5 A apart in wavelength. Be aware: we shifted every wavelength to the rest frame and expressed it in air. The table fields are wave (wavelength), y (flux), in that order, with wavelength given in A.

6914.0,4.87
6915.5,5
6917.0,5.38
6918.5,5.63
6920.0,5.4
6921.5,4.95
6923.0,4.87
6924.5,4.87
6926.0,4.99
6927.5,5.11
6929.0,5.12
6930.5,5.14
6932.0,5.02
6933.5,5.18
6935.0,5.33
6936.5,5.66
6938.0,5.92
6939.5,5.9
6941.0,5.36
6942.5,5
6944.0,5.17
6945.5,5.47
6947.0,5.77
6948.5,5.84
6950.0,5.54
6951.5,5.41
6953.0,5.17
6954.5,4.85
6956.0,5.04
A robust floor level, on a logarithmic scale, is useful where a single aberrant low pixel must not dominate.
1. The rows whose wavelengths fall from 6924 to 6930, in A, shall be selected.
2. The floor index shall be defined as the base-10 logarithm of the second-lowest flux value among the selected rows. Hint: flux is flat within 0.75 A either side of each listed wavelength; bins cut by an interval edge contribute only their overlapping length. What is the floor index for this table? 0.70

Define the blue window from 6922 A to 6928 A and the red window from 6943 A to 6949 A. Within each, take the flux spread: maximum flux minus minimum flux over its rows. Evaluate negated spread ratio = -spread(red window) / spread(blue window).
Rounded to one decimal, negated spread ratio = -2.8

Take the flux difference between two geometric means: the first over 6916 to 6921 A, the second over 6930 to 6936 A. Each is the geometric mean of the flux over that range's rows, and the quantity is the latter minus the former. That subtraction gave -0.30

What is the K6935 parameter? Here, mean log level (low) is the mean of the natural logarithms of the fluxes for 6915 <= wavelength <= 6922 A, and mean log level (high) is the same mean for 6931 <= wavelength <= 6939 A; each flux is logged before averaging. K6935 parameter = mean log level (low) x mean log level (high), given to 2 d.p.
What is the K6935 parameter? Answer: 2.81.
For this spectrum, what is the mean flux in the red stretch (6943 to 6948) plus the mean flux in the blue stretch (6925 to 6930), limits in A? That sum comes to 10.5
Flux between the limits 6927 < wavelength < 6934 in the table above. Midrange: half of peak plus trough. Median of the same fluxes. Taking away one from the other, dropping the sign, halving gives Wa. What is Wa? 0.010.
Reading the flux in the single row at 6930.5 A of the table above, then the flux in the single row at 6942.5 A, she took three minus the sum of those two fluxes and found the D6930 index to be -7.14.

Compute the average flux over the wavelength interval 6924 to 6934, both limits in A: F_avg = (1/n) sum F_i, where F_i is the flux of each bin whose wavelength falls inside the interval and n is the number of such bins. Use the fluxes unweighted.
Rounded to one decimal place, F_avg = 5.1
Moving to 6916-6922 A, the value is 5.3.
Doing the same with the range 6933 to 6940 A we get 5.6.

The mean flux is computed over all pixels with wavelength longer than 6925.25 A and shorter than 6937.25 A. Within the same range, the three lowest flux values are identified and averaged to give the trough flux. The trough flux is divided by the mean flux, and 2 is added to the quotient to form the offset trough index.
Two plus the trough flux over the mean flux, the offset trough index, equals 2.97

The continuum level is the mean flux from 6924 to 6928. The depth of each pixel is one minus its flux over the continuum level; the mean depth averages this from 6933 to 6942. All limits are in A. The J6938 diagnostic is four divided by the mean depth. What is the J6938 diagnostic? -35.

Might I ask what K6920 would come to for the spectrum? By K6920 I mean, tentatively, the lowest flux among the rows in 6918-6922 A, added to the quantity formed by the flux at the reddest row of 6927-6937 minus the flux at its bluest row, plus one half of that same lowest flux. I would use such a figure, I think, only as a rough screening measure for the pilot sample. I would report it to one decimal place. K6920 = 8.0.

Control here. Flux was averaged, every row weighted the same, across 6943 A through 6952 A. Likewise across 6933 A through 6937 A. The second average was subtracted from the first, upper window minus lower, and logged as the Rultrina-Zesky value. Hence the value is 0.14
